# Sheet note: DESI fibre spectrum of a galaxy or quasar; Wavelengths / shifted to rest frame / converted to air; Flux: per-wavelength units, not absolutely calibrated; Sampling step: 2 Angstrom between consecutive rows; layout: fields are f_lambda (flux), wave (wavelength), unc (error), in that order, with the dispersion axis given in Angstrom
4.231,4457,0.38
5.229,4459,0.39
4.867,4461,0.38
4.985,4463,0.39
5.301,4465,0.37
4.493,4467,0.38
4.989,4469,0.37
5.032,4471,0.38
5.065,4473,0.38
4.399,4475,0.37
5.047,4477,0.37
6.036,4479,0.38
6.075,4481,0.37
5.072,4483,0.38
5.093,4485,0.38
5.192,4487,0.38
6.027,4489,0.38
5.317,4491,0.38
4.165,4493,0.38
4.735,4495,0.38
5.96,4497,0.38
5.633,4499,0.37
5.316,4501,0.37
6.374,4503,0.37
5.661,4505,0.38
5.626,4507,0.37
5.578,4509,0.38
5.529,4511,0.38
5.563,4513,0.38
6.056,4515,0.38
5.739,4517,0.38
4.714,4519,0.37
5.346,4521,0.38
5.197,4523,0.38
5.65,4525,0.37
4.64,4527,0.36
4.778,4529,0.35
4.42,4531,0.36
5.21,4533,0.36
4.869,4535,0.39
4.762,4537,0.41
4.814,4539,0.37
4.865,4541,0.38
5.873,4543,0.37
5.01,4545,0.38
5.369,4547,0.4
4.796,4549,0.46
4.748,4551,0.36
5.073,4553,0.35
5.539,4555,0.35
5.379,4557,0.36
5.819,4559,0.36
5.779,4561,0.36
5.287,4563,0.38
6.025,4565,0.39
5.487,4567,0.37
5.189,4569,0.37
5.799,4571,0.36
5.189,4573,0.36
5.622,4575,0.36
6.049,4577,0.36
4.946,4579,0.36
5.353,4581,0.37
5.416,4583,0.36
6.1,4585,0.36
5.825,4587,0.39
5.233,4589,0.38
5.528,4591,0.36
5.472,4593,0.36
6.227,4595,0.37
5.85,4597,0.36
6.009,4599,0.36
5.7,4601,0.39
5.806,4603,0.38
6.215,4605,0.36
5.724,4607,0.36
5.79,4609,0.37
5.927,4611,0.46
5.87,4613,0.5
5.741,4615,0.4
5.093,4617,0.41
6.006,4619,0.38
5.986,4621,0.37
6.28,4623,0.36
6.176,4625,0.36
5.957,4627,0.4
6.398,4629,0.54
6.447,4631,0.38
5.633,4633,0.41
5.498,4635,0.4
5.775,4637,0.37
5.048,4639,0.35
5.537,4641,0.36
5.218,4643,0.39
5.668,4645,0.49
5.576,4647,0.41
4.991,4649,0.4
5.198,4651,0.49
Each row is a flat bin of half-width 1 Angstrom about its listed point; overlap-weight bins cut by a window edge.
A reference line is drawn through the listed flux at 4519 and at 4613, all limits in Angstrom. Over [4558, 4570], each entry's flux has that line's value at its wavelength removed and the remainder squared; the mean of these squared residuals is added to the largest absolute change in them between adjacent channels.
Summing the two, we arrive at 0.77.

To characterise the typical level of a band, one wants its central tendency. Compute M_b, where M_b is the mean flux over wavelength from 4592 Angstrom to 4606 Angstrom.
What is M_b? 5.90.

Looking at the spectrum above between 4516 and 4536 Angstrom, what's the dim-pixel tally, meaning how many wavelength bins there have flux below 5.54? 8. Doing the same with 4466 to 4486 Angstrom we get 8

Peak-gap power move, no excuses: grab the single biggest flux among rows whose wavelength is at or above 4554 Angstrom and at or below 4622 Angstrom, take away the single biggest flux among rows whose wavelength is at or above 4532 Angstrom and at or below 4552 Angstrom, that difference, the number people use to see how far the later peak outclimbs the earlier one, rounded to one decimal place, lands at 0.4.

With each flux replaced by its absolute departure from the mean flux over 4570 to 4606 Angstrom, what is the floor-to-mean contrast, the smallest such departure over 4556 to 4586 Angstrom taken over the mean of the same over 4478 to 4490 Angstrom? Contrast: 0.14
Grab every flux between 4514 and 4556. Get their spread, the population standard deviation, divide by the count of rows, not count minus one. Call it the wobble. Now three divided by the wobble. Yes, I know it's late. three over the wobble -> 6.9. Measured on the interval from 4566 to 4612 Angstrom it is 8.8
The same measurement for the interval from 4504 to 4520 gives 8.4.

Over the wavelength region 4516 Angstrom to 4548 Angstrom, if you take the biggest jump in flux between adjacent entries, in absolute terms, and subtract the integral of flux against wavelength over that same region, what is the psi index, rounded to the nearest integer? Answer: -161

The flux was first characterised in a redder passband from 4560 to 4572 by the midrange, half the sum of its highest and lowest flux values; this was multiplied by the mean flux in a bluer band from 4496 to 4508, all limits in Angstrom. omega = 32.3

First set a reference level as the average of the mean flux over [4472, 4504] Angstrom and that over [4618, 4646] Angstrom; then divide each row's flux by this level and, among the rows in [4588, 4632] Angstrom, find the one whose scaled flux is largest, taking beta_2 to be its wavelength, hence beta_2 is 4631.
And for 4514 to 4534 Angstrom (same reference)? 4515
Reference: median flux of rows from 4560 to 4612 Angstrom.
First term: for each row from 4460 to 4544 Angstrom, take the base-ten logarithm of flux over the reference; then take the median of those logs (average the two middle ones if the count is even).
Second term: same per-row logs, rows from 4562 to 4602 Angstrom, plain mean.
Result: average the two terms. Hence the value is -0.028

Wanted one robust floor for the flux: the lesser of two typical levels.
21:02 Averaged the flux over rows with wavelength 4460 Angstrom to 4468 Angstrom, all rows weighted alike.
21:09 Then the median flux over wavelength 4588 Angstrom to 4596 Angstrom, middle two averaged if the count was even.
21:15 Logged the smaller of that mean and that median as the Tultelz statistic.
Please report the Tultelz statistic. 4.91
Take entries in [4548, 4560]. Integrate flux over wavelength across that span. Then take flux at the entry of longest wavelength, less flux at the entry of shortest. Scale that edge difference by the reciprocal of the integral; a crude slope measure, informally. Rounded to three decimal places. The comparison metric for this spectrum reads 0.016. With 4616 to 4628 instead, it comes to 0.012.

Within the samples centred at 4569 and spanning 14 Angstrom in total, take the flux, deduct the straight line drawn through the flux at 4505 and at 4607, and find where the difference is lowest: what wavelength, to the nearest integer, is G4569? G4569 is 4573 Angstrom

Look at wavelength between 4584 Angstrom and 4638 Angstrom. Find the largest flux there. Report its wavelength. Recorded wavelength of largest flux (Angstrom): 4631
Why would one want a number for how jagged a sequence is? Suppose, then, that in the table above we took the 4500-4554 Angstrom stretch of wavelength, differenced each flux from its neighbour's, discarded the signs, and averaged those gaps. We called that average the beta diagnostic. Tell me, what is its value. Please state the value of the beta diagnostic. 0.42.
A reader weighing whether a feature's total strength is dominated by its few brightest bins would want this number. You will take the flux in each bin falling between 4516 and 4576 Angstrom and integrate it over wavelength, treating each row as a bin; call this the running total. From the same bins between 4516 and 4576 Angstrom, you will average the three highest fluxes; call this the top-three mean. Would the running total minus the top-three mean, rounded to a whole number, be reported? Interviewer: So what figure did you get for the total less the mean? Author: 308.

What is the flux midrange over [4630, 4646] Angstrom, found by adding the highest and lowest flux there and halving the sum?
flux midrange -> 5.7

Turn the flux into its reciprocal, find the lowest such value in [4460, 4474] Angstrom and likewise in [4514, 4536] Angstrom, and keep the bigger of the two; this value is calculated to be 0.189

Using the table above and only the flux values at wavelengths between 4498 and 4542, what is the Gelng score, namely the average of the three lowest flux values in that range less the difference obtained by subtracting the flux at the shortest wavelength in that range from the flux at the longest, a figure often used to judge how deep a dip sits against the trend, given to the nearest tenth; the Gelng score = 5.4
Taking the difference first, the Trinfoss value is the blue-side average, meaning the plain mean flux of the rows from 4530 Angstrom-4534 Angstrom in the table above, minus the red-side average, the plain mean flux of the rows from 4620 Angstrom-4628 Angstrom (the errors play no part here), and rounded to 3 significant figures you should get -1.28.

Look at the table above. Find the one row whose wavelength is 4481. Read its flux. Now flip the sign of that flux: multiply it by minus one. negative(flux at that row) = -6.1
